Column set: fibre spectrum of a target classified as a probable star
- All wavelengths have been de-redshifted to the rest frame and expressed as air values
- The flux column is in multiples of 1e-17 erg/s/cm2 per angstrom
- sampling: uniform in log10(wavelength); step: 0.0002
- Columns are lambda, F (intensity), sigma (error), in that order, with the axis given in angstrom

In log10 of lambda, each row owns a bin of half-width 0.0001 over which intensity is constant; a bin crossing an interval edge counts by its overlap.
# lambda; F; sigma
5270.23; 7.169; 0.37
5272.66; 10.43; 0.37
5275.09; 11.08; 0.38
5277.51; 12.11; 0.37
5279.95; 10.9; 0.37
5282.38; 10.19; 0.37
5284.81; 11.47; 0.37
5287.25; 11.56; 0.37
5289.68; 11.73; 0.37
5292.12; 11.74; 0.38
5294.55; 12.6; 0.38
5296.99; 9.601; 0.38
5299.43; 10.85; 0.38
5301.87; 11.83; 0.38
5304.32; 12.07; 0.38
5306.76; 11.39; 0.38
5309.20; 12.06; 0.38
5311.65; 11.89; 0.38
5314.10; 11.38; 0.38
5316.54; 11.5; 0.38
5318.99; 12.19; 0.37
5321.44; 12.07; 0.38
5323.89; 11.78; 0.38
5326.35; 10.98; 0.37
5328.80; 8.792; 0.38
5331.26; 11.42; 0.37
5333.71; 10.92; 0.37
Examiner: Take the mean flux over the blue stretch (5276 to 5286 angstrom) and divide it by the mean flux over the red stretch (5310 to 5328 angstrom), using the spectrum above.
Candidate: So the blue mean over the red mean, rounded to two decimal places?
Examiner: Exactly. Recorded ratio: 0.96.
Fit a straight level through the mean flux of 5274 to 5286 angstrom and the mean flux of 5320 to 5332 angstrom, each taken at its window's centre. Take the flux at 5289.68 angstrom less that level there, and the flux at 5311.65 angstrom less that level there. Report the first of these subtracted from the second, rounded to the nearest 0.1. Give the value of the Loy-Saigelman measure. 0.2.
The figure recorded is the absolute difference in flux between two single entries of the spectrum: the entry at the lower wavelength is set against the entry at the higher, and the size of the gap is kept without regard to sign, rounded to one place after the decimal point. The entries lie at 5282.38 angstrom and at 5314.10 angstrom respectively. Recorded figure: 1.2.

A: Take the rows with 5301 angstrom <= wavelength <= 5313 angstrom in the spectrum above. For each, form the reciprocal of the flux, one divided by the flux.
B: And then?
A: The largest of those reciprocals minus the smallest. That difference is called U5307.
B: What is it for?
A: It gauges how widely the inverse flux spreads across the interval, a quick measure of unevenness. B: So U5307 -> 0.0049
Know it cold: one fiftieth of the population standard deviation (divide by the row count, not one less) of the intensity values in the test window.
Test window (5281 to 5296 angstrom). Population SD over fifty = 0.014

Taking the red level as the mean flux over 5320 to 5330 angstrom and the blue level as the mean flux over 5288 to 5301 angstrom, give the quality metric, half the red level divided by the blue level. 0.482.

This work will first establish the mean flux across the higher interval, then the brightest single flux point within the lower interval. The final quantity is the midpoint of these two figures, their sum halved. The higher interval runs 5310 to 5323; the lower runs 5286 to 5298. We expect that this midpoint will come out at 12.2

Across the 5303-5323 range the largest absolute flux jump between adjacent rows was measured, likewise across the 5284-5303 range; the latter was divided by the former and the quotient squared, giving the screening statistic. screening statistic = 19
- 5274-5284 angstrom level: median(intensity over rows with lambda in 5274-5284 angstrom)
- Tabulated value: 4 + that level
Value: 15.0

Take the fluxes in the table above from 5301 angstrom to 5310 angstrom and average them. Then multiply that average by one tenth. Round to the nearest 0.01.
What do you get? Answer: 1.18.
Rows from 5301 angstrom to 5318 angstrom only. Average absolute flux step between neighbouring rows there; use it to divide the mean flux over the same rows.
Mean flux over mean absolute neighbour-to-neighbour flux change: 29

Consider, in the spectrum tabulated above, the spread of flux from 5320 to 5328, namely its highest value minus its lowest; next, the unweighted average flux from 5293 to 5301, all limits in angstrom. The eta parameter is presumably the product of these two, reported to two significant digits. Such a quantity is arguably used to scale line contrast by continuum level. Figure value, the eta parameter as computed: 12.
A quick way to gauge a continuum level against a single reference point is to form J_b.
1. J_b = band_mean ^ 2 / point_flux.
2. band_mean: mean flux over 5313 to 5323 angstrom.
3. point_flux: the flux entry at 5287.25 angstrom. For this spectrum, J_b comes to 12.0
